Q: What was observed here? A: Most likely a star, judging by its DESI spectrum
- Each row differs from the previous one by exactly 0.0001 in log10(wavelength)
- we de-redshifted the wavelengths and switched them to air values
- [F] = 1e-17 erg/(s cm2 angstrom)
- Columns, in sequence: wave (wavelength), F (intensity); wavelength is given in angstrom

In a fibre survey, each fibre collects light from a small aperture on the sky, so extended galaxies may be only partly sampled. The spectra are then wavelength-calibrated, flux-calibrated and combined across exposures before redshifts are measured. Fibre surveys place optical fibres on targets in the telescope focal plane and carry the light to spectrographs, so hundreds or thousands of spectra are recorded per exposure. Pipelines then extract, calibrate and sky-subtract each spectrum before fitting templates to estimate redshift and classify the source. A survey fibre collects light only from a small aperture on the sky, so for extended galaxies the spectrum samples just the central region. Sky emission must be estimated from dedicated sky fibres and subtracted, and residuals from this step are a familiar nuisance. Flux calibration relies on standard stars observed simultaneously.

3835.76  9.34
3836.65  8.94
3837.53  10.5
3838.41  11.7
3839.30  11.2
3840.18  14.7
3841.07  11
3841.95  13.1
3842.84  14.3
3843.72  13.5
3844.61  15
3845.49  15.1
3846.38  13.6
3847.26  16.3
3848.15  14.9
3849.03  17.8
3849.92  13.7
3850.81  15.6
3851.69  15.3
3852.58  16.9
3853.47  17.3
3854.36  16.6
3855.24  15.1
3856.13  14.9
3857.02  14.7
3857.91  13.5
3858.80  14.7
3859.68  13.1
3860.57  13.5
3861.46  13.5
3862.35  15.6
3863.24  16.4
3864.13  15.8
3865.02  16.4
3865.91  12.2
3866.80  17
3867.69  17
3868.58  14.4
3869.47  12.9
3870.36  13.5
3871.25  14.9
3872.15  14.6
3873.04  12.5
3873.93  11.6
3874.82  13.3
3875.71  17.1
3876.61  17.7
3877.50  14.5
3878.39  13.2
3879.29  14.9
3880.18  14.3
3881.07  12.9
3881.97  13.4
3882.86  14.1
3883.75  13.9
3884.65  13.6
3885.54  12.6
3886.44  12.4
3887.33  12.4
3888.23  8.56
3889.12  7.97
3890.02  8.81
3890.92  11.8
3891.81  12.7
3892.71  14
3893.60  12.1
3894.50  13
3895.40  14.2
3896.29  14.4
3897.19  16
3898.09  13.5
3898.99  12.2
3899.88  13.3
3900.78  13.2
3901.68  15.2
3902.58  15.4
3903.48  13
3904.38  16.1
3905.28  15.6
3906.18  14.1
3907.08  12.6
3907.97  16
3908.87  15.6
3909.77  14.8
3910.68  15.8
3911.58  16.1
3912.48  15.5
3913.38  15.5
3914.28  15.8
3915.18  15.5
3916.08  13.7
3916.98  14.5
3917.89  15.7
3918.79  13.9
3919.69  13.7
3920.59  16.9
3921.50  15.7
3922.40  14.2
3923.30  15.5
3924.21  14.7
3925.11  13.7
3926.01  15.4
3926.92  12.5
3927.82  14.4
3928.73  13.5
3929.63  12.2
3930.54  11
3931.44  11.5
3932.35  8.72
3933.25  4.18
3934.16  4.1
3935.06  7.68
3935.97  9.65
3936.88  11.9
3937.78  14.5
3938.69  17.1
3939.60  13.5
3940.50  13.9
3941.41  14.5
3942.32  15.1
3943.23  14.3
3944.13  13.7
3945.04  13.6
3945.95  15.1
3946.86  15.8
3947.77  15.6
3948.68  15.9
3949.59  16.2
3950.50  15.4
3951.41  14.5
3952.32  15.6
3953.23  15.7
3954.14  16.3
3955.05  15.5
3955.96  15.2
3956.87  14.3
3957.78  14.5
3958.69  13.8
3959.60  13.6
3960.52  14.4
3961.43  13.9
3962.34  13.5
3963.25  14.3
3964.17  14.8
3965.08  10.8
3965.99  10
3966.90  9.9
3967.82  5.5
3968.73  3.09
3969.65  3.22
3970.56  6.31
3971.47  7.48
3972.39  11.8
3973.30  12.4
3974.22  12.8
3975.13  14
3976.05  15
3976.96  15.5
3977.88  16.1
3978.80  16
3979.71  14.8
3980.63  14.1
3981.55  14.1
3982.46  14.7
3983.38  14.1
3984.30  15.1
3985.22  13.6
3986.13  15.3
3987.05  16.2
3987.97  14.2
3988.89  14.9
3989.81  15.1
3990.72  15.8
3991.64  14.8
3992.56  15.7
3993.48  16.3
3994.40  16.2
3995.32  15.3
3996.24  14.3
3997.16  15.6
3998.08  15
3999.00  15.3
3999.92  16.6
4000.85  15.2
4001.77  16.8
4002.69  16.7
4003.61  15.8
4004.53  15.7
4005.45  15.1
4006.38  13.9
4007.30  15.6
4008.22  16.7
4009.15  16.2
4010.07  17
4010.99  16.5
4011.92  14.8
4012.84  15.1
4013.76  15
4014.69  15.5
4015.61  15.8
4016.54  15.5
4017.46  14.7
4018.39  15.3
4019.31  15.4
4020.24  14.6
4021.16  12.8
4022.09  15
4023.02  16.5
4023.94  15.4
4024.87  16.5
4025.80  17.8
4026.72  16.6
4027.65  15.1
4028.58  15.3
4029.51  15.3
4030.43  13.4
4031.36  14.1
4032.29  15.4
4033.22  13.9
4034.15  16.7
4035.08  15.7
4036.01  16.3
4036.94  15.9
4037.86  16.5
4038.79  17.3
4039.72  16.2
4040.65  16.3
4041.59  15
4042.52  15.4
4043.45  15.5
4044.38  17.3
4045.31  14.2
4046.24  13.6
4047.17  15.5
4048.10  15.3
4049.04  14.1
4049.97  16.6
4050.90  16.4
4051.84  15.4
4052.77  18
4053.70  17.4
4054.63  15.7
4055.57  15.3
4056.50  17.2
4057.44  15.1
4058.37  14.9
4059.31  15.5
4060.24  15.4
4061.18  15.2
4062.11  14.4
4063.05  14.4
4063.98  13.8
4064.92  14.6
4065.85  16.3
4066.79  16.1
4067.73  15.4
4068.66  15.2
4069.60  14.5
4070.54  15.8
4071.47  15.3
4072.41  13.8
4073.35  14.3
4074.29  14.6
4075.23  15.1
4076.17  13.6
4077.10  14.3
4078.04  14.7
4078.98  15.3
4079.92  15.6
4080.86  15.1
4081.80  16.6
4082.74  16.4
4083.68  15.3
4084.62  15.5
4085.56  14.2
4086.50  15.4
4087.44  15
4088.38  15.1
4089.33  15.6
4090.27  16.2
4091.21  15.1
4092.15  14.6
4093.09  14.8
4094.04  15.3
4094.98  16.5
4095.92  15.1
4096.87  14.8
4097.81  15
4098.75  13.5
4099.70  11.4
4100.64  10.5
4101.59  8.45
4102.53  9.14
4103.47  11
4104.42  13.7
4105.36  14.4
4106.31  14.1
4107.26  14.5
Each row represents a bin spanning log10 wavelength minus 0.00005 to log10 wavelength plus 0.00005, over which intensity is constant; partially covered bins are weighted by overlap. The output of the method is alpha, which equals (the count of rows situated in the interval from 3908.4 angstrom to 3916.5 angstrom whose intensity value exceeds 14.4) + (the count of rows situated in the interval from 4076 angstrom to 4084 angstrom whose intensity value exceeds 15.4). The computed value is 11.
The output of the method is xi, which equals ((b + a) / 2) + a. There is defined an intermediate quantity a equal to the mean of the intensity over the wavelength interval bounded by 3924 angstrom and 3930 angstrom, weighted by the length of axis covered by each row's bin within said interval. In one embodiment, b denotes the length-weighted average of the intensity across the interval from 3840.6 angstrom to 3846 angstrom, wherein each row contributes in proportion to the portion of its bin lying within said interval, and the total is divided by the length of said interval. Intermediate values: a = 13.8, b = 13.7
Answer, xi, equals 27.5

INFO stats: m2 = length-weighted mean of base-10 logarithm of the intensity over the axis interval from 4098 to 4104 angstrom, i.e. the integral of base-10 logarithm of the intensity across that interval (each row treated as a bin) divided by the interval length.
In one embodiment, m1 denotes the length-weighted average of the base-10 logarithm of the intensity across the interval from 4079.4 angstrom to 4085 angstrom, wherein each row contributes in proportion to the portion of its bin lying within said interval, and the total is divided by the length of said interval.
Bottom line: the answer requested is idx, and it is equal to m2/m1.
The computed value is 0.86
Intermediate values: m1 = 1.20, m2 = 1.03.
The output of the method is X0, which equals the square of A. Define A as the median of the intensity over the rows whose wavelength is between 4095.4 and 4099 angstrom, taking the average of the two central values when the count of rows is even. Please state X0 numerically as 222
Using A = 14.9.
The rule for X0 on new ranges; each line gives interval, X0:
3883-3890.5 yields 154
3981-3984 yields 199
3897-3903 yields 182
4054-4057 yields 246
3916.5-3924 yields 225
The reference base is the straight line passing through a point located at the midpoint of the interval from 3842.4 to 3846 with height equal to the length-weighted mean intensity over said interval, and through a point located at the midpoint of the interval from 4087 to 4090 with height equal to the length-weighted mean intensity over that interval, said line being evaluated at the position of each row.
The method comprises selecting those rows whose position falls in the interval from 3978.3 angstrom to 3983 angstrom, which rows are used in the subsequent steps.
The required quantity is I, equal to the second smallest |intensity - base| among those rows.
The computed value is 0.22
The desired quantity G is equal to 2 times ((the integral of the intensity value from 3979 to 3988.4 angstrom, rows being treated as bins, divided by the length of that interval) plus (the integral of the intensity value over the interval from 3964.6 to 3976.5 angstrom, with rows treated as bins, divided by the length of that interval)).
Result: 48.2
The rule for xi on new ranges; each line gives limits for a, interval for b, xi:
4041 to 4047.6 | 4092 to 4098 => 30.4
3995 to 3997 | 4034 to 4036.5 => 30.4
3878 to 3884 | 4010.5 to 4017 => 28.5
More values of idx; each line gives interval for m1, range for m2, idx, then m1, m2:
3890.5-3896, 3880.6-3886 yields 1.01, 1.12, 1.13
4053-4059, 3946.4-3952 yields 0.99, 1.20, 1.19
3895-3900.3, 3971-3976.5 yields 0.94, 1.14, 1.08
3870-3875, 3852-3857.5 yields 1.07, 1.13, 1.20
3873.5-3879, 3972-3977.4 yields 0.98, 1.16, 1.13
